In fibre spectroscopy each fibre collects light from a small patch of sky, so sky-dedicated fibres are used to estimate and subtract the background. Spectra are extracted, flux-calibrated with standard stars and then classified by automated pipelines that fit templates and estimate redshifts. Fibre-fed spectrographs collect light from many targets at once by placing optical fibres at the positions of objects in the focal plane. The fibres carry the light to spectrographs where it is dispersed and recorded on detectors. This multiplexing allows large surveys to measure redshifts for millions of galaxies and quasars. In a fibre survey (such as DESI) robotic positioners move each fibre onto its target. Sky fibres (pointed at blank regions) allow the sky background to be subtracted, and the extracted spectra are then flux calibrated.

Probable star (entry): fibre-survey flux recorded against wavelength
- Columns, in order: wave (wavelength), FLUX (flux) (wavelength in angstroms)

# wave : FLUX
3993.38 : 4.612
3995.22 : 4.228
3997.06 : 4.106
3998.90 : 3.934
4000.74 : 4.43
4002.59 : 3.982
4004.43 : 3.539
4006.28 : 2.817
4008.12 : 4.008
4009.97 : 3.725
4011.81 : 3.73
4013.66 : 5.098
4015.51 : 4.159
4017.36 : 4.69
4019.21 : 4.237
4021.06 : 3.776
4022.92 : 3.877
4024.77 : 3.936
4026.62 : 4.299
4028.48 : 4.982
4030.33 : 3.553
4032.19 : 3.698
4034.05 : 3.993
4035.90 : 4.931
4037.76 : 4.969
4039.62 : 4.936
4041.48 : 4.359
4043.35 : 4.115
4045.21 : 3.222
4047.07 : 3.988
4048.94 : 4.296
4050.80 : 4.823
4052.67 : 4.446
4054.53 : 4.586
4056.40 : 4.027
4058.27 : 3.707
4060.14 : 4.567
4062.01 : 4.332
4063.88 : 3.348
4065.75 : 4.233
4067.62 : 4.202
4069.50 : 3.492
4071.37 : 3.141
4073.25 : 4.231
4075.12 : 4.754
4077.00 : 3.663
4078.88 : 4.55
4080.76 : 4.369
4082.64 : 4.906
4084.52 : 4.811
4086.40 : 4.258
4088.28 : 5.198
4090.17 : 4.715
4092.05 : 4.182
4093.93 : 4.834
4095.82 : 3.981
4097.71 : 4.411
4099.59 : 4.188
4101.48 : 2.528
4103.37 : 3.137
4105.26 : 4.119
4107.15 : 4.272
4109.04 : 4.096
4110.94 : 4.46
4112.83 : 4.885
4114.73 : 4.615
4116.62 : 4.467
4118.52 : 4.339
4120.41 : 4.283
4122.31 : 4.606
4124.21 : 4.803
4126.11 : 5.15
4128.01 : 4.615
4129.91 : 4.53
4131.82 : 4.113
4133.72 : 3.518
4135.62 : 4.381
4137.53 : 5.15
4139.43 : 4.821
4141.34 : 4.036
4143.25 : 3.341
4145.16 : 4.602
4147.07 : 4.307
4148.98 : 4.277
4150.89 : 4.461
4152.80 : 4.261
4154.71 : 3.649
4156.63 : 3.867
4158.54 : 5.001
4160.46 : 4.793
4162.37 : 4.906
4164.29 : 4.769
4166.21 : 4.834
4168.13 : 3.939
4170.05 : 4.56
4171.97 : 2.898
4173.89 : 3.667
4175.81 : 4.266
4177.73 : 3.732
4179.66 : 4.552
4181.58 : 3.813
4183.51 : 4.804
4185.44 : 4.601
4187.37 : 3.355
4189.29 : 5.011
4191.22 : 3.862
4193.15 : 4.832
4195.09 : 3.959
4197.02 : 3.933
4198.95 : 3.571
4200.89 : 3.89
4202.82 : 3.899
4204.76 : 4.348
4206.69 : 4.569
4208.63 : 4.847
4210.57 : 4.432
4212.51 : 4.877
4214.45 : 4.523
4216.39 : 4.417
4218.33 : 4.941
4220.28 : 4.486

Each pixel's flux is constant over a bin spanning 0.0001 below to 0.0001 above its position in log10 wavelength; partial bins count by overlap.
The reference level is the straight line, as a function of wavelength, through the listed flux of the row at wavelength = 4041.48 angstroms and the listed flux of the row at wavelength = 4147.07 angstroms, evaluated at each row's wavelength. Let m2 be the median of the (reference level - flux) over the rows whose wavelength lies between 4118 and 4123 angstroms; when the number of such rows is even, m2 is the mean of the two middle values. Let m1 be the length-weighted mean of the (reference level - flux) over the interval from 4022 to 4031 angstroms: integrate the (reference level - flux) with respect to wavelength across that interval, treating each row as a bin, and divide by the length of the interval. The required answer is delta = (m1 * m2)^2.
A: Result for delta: 0.0000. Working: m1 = 0.22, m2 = -0.02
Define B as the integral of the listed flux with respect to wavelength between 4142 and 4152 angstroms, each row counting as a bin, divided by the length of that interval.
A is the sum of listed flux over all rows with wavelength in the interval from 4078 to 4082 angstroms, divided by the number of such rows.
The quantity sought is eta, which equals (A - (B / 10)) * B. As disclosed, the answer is 16.9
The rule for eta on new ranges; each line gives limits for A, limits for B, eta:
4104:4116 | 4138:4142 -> 18.0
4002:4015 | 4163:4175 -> 14.2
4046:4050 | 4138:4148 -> 15.8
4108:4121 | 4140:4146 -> 16.3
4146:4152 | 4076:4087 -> 17.3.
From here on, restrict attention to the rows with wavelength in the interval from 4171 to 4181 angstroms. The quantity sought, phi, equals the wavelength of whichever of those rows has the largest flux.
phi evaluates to 4179.66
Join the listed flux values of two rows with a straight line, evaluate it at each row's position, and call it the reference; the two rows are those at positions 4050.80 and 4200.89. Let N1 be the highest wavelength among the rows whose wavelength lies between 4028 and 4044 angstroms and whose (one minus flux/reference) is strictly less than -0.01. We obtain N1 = 4037.76 angstroms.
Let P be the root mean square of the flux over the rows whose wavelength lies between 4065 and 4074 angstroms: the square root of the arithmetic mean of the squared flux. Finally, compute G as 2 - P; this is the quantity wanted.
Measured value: -1.89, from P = 3.9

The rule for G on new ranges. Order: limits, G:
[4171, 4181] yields -1.87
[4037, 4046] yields -2.37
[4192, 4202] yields -2.06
